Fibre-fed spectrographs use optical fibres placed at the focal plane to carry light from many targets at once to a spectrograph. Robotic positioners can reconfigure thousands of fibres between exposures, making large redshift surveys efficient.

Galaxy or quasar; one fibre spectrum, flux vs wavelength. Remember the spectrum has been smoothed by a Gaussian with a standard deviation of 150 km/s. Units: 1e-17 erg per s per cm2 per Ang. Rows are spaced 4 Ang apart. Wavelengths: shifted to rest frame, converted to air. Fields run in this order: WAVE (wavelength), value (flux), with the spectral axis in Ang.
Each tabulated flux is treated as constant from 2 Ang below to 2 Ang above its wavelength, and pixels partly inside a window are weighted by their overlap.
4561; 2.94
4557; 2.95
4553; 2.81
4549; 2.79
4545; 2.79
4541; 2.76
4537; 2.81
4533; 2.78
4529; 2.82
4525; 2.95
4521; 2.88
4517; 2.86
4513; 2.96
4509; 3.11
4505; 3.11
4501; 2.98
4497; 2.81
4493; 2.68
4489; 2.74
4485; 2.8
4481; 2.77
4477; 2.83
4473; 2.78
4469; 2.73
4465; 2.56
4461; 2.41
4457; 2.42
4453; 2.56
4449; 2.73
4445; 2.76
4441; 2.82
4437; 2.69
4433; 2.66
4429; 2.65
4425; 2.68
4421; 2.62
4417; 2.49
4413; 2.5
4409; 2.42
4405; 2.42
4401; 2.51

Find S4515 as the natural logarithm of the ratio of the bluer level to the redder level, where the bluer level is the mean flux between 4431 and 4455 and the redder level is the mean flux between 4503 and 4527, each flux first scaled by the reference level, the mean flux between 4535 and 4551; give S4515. -0.10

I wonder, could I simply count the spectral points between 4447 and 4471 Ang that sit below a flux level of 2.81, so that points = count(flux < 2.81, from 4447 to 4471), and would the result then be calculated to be 6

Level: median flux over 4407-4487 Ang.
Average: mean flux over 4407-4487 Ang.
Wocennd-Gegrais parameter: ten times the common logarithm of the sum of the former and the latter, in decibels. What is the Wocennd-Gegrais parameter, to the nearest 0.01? 7.25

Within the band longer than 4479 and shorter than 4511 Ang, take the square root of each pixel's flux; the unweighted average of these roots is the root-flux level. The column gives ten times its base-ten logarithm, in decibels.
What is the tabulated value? 2.29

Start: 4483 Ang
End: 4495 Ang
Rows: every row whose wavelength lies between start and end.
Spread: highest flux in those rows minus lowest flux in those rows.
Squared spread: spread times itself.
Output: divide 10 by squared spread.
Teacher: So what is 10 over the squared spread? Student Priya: 694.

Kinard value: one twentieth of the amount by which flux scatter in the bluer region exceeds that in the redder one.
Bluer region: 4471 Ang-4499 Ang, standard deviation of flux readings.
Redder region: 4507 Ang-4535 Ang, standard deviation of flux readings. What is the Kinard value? -0.003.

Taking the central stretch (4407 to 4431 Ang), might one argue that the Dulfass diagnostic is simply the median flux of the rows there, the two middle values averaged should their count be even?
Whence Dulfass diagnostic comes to 2.560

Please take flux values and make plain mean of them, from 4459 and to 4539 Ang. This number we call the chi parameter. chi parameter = 2.82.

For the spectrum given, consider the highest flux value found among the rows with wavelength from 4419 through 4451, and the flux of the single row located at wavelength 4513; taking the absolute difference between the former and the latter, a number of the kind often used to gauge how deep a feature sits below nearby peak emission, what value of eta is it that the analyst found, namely 0.14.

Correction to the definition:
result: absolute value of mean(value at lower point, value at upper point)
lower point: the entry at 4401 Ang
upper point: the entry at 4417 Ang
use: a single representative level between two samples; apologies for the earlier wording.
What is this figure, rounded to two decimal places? 2.50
